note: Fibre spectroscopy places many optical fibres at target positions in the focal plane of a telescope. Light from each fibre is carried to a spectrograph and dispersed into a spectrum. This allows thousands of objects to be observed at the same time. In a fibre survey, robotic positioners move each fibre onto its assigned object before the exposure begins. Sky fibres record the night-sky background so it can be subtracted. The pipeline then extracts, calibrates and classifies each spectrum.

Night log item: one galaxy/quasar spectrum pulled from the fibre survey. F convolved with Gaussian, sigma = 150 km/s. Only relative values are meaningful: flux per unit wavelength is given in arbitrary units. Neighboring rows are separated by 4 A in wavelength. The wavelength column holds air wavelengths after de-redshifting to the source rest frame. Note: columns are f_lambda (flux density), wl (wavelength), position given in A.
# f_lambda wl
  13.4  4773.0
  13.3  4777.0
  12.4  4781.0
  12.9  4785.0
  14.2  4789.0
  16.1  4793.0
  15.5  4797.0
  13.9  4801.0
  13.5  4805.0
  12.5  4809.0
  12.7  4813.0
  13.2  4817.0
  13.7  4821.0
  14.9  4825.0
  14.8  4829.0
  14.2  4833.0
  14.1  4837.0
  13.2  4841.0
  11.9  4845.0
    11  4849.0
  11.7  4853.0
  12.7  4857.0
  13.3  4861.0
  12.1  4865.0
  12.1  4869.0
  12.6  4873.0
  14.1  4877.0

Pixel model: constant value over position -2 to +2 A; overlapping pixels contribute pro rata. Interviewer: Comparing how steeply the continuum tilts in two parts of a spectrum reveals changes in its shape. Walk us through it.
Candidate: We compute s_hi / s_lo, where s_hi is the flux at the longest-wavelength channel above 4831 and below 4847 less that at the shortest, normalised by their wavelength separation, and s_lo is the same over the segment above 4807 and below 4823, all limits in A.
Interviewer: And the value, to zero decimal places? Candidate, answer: -2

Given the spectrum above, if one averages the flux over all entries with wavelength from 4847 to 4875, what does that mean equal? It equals 12.2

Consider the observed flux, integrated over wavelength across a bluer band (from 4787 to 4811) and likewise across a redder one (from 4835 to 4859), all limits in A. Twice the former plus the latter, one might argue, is 984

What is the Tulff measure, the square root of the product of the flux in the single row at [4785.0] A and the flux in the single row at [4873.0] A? 12.75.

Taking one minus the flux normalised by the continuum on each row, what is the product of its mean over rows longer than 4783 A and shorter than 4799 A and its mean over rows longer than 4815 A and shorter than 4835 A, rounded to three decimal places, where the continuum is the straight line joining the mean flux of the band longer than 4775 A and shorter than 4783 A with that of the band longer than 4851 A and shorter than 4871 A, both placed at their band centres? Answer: 0.019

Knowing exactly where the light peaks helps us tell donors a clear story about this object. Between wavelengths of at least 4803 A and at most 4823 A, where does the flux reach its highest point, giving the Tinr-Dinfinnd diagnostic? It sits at 4821.0 A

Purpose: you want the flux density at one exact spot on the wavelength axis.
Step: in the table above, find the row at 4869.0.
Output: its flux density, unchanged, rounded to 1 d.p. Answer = 12.1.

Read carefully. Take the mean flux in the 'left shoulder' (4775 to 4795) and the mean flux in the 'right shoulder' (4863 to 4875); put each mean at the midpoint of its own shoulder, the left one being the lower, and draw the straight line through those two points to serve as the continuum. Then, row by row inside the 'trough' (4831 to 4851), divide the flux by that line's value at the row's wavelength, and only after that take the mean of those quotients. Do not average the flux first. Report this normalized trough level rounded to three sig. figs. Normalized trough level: 1.01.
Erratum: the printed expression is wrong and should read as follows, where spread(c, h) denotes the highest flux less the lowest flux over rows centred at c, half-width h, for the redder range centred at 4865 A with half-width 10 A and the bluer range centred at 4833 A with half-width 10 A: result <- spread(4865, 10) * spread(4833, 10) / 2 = 1.0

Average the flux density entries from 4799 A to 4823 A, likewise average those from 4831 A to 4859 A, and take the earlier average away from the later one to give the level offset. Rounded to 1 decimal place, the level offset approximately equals -0.6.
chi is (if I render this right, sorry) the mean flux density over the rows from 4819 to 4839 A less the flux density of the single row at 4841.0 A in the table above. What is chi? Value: 1.1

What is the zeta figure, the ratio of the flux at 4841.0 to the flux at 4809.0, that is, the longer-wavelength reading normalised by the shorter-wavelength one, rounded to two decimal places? 1.06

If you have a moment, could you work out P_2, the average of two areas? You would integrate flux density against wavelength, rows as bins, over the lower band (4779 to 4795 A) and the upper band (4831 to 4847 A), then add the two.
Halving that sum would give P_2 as 218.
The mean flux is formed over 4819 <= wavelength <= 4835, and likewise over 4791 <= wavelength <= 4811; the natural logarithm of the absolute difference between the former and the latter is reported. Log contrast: -2.3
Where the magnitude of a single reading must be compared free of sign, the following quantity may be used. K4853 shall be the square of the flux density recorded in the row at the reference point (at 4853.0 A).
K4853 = 137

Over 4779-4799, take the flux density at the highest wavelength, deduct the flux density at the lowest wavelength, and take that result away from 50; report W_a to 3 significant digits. 46.9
